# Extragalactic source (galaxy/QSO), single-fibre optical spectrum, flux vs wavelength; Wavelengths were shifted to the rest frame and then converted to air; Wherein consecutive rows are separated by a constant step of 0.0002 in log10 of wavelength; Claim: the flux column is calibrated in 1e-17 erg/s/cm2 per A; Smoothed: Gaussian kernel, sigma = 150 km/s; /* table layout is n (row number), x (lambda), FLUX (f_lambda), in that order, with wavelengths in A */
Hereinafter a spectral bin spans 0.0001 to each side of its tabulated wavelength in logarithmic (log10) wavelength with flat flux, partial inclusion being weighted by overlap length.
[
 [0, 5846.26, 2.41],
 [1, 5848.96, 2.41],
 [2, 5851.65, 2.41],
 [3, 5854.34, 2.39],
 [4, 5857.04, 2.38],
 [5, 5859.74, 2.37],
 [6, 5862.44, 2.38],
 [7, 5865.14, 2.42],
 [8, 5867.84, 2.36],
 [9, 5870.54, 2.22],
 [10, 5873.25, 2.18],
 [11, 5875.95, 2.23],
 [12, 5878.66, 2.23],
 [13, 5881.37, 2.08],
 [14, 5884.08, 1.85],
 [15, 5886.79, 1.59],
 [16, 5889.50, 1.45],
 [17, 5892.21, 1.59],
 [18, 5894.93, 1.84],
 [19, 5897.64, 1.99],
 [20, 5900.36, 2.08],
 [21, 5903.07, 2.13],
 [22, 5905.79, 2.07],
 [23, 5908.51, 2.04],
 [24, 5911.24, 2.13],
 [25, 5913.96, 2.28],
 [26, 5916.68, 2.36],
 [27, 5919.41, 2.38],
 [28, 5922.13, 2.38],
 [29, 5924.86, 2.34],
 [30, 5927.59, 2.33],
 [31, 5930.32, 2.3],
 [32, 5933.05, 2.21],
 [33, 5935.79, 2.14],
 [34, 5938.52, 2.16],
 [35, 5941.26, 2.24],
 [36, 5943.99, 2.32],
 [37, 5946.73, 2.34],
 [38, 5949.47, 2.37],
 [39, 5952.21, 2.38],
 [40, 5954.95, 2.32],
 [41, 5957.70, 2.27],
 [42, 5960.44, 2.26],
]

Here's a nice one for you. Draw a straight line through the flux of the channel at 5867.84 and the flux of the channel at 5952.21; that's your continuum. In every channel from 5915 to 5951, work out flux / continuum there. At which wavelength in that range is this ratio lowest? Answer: 5935.79 A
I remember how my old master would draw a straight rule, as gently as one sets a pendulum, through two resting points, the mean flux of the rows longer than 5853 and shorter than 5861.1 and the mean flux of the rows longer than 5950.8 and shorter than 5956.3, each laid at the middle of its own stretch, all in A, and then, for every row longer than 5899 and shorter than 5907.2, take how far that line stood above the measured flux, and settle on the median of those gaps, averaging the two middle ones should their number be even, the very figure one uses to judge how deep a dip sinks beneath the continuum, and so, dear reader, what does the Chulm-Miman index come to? 0.29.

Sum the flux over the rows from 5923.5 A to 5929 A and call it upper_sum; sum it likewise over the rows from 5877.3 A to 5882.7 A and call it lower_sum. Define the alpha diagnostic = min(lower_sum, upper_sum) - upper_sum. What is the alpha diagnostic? -0.4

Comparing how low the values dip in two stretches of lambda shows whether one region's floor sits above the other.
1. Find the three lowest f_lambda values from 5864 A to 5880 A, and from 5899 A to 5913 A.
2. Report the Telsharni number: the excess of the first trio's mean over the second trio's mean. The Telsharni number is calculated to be 0.15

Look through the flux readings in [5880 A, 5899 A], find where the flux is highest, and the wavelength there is 5881.37 A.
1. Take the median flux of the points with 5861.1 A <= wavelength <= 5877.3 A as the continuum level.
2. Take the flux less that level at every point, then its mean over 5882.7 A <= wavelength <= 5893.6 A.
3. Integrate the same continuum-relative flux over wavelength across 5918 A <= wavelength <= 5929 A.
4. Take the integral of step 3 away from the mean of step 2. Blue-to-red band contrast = -1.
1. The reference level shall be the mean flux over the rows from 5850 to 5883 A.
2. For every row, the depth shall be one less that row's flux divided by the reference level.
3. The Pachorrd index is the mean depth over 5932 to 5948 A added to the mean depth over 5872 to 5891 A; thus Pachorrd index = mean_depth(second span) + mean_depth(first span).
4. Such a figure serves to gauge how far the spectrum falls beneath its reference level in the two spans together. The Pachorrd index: 0.186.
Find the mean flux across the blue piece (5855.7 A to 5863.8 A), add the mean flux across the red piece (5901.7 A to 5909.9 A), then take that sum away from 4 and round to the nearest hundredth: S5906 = -0.46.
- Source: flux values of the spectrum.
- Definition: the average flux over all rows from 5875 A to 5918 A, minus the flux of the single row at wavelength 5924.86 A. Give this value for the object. -0.3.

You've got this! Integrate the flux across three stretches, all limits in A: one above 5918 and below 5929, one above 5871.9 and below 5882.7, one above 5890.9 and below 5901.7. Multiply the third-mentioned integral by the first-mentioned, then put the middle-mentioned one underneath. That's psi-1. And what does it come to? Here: 22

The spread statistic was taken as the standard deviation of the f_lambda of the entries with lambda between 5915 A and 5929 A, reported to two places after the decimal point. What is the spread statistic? 0.02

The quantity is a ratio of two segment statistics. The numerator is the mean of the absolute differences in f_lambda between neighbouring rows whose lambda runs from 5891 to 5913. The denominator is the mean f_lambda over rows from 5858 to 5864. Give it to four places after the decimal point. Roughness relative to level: 0.0433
